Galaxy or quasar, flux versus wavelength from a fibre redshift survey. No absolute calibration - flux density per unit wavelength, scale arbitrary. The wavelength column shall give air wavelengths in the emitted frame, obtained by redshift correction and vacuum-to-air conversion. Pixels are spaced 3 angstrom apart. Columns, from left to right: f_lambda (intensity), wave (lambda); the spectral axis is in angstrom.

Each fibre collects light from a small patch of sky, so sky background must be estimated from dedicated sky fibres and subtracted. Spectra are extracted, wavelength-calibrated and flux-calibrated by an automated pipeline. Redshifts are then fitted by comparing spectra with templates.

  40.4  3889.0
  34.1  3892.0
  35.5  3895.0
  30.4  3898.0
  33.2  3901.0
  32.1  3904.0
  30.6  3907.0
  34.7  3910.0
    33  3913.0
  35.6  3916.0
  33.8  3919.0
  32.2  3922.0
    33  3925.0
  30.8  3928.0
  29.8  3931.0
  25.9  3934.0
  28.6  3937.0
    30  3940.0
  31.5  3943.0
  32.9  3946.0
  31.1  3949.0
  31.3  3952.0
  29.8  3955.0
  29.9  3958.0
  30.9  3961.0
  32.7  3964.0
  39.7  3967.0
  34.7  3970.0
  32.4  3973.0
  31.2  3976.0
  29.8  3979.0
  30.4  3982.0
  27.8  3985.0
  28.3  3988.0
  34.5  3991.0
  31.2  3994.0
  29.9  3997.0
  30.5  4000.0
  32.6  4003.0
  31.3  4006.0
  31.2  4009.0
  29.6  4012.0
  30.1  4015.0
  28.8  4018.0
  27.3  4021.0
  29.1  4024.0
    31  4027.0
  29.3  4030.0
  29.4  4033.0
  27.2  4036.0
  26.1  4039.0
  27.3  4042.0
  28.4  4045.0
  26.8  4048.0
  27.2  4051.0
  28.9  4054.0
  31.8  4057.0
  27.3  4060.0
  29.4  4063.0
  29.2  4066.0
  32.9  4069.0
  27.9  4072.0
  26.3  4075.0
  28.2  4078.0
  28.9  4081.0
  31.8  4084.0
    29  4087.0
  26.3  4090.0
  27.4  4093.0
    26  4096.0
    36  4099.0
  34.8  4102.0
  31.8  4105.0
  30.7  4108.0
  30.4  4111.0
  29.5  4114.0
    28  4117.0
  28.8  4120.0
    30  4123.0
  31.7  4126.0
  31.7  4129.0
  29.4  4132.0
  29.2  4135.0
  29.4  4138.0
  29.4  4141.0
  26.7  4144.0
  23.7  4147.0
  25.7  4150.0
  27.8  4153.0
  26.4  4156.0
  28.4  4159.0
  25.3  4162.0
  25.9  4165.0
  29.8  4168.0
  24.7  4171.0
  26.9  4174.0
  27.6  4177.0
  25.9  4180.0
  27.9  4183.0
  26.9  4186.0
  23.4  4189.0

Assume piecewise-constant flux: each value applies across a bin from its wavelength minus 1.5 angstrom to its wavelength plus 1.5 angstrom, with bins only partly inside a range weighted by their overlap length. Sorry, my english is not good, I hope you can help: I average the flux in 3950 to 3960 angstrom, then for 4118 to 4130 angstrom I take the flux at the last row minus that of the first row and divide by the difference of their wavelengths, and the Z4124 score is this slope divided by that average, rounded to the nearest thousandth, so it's 0.011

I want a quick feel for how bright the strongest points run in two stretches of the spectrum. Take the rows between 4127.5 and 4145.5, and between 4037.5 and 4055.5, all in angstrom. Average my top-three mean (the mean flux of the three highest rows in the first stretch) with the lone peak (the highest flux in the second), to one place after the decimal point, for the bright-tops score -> 29.5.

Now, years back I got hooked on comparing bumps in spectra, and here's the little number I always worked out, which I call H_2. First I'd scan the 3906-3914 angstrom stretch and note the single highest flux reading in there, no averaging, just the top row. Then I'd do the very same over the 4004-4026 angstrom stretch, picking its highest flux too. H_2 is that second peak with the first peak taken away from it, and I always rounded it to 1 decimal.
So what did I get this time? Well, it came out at -3.4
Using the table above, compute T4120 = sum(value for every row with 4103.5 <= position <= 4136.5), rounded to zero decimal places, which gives 331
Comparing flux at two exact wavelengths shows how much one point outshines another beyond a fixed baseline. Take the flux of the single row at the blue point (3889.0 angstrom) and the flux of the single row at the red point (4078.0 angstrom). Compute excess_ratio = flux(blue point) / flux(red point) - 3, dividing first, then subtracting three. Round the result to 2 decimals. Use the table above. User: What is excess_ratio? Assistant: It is -1.57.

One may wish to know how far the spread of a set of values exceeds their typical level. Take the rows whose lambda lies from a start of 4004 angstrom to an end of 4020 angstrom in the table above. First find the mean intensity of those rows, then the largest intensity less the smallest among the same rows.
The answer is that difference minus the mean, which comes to -27.7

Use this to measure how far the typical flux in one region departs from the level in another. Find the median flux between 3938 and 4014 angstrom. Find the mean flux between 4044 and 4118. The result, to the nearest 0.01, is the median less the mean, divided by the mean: 0.06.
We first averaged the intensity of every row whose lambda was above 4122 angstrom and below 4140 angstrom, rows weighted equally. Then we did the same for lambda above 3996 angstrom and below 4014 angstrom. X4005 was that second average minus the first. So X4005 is 0.6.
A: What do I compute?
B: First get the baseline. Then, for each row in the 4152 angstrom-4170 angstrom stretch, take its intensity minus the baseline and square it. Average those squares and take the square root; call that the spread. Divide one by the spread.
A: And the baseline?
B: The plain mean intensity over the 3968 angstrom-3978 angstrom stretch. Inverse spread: 0.17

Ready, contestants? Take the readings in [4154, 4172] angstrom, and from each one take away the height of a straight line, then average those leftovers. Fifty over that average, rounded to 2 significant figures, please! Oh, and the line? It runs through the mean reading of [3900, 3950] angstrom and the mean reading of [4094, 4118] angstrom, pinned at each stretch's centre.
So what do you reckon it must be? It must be -13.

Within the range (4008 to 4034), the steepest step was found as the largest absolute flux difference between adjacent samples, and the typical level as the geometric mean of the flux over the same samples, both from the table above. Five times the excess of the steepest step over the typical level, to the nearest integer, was -138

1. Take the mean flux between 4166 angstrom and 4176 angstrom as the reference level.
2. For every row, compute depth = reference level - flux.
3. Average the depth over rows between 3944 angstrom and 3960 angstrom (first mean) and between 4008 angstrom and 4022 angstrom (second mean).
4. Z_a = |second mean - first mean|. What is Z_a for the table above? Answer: 1.6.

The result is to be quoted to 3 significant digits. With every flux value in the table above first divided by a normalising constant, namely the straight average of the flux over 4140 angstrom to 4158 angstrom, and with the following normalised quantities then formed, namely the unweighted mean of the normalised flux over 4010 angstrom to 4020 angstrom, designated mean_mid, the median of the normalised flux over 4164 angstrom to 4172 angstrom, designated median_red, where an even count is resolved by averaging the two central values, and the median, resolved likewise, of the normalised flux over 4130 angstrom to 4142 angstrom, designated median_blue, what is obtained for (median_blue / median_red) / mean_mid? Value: 1.02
